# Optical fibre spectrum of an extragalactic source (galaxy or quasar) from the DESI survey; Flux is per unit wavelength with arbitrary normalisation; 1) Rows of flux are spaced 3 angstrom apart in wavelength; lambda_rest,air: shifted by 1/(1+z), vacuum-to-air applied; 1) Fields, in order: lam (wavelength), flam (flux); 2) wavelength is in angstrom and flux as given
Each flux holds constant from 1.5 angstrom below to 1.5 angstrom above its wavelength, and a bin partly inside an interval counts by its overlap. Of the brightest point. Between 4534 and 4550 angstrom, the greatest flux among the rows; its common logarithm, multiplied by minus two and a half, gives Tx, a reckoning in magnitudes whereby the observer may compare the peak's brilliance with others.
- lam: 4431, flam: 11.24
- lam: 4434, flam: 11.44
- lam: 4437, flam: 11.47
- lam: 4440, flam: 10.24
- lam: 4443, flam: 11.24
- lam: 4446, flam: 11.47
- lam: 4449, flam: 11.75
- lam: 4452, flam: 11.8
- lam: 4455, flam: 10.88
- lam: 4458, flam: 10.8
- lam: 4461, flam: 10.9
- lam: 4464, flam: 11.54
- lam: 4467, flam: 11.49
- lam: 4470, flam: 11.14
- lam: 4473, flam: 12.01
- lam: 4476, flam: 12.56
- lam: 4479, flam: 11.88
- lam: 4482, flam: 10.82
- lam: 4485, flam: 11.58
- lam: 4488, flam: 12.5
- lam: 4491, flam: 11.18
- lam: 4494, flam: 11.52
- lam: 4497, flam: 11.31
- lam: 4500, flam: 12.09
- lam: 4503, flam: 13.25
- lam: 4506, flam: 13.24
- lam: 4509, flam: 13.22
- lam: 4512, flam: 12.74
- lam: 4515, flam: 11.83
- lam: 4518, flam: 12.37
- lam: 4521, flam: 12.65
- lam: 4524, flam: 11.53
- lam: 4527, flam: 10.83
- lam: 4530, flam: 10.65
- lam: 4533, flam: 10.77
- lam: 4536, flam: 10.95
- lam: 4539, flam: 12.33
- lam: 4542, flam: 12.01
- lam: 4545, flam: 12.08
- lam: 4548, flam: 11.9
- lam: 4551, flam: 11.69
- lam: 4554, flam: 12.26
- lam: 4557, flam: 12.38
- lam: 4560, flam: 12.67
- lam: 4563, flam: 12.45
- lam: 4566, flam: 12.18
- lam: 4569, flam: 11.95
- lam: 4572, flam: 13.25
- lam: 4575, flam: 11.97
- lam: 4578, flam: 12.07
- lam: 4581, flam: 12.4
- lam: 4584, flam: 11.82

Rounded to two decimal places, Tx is -2.73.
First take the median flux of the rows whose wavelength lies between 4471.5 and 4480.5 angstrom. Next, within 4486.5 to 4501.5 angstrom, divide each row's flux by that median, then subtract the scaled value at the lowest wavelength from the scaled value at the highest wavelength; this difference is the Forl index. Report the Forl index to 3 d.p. -0.034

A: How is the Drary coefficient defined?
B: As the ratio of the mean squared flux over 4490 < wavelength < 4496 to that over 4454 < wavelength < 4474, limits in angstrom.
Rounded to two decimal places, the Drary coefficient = 1.02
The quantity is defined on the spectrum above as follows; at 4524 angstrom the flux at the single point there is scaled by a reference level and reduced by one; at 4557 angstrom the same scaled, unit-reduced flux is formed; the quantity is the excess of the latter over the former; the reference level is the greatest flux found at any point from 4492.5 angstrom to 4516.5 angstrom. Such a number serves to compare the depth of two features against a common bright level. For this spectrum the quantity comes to 0.06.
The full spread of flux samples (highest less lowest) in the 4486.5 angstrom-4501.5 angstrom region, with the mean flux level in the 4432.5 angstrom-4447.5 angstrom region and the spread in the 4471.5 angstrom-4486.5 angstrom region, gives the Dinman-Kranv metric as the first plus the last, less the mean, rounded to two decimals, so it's -8.11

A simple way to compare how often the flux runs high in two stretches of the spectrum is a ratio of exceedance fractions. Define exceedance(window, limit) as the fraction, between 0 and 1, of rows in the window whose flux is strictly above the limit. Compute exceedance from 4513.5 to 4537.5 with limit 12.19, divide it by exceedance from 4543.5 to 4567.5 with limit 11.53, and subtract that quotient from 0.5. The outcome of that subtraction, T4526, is 0.25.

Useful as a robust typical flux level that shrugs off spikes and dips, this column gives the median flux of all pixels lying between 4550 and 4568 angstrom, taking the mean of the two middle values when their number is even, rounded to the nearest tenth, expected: 12.3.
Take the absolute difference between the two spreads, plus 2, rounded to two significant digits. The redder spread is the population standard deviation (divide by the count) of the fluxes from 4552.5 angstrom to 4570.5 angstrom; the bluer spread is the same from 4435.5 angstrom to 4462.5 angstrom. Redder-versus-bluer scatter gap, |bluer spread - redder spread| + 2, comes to 2.3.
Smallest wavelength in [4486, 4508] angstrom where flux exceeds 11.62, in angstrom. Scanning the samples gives 4488 angstrom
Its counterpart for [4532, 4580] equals 4539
